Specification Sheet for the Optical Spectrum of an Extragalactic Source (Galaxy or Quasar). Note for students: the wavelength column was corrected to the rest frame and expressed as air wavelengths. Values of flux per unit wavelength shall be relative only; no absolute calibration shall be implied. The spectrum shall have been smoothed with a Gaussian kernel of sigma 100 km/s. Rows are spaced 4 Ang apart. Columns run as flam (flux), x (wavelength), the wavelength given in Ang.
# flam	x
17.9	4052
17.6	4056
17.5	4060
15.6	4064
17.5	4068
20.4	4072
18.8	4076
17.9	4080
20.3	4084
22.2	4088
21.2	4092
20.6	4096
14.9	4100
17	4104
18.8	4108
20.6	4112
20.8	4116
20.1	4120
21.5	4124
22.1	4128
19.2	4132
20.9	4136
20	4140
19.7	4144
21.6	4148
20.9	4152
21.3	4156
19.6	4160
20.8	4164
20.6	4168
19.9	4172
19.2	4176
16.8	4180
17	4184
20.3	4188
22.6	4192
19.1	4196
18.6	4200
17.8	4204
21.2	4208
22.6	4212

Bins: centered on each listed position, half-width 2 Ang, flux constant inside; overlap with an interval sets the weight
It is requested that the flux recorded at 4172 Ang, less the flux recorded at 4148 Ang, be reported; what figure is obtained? -2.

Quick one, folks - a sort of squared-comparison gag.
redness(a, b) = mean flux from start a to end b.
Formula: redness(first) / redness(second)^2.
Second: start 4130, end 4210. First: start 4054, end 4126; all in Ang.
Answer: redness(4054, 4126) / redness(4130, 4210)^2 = 0.0484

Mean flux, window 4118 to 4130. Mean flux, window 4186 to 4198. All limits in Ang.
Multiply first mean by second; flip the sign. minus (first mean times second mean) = -439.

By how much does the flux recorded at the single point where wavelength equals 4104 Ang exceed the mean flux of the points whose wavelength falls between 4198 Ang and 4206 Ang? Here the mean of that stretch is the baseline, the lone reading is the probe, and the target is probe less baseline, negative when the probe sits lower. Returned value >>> -1.2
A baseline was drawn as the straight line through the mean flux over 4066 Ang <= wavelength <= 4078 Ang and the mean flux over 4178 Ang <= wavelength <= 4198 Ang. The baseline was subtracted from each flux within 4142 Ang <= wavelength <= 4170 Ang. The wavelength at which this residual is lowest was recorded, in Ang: 4160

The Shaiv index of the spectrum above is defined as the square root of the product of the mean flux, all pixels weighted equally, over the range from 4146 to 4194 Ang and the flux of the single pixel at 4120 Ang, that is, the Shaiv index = 20.1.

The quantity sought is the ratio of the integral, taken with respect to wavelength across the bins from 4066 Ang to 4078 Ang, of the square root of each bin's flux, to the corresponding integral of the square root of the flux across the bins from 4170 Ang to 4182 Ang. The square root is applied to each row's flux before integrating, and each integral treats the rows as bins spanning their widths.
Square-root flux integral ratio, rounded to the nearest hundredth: 1.01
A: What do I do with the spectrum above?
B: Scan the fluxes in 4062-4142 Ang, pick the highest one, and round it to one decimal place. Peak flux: 22.2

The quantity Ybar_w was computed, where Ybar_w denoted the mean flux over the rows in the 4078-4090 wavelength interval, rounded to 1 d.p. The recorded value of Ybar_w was 20.1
